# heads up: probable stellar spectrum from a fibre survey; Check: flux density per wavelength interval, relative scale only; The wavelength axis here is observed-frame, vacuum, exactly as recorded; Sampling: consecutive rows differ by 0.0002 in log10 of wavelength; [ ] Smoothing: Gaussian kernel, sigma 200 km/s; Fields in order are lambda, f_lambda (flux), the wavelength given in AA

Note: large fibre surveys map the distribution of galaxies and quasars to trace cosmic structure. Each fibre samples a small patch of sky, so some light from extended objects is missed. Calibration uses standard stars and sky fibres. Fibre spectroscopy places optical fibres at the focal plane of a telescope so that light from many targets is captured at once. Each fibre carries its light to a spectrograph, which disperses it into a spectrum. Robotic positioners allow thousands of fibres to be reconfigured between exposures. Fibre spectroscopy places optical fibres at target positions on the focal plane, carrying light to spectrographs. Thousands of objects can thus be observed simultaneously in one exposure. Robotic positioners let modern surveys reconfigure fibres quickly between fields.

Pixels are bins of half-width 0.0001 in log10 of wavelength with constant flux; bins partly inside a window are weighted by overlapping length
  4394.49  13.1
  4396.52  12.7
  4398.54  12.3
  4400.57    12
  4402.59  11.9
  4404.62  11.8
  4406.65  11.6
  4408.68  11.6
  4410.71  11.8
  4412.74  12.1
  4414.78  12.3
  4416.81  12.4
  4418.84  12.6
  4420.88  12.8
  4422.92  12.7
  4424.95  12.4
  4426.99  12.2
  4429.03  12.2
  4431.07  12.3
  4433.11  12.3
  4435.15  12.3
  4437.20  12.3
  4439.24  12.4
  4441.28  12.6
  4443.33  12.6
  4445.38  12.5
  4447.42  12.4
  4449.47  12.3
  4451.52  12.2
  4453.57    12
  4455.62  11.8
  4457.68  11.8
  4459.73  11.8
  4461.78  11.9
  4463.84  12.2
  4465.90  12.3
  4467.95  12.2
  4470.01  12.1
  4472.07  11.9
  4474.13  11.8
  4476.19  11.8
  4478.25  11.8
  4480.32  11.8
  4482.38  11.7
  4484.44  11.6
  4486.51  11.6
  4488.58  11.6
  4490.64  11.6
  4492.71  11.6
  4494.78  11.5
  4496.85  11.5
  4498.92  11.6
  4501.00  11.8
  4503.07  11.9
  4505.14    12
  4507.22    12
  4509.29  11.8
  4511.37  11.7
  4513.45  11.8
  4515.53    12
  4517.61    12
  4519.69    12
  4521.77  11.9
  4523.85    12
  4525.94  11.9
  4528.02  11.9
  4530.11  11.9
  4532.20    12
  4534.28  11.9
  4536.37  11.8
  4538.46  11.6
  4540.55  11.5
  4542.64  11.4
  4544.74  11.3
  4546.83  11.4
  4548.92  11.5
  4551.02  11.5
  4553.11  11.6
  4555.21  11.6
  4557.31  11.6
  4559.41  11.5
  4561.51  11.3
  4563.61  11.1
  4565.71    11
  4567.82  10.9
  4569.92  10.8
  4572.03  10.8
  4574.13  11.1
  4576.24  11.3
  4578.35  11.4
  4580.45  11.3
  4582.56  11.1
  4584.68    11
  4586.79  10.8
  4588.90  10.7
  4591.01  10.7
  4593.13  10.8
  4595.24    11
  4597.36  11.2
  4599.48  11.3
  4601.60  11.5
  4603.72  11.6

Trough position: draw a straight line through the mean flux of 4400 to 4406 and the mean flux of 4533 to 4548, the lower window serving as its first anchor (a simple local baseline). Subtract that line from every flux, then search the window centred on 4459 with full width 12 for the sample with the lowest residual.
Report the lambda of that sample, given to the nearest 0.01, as 4455.62 AA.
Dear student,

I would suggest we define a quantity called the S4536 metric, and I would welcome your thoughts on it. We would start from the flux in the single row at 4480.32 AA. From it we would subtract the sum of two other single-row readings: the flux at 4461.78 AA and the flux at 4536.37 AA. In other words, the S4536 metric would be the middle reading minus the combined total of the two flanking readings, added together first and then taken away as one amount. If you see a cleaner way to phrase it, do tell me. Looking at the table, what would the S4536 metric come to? -11.9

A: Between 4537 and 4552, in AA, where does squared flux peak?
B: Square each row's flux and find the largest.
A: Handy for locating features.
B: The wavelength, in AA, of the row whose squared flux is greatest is 4538.46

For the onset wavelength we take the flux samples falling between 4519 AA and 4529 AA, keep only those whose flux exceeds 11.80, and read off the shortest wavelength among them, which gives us 4519.69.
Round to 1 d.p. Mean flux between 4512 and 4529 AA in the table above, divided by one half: 23.9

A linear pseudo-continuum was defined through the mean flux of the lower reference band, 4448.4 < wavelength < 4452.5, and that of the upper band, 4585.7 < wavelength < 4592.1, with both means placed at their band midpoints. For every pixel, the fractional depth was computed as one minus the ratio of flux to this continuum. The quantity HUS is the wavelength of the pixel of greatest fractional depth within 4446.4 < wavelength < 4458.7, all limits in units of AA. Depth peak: 4455.62 AA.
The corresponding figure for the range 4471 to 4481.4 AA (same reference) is 4474.13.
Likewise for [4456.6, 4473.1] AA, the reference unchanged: 4457.68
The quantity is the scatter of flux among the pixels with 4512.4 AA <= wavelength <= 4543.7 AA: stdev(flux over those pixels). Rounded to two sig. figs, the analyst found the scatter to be 0.19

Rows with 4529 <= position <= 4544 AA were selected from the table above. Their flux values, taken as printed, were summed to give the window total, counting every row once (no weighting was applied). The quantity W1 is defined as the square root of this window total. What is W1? 9.1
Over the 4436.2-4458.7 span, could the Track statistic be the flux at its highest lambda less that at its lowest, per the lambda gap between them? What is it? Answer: -0.024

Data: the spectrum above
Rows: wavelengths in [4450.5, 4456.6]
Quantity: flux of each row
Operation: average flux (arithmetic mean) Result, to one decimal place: 12.0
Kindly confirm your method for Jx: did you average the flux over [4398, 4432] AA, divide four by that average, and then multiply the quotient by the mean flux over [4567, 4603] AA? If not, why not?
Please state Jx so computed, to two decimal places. 3.63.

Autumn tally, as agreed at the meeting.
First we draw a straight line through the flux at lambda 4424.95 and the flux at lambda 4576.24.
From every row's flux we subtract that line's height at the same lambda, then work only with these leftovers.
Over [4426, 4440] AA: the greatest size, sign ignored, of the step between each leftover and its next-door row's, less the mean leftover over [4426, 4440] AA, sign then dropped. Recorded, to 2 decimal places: 0.17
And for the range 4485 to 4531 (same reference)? 0.21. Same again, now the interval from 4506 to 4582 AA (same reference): 0.29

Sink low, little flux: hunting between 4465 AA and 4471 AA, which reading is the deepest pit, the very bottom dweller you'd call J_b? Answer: 12.1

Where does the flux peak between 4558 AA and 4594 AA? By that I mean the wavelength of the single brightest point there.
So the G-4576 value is 4559.41 AA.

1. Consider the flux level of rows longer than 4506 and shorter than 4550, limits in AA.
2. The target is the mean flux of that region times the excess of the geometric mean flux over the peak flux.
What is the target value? -2.7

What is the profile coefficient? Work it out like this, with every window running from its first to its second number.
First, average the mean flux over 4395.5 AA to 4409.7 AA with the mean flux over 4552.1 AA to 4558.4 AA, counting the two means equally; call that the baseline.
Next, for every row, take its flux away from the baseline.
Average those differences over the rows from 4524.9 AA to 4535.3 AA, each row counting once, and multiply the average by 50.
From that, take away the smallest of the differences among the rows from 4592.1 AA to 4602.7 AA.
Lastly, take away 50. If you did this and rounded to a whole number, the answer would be -57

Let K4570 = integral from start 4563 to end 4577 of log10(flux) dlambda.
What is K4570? 15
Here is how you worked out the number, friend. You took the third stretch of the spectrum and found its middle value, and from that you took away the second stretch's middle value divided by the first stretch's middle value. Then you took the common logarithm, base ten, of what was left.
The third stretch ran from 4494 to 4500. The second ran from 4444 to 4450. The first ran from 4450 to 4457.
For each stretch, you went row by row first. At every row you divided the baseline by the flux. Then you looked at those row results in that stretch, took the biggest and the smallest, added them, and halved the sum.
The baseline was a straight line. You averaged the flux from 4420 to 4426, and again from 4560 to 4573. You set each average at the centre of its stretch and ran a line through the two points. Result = -1.3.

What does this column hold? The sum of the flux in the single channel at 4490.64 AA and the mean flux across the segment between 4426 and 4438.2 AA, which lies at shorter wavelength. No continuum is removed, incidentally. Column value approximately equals 23.9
